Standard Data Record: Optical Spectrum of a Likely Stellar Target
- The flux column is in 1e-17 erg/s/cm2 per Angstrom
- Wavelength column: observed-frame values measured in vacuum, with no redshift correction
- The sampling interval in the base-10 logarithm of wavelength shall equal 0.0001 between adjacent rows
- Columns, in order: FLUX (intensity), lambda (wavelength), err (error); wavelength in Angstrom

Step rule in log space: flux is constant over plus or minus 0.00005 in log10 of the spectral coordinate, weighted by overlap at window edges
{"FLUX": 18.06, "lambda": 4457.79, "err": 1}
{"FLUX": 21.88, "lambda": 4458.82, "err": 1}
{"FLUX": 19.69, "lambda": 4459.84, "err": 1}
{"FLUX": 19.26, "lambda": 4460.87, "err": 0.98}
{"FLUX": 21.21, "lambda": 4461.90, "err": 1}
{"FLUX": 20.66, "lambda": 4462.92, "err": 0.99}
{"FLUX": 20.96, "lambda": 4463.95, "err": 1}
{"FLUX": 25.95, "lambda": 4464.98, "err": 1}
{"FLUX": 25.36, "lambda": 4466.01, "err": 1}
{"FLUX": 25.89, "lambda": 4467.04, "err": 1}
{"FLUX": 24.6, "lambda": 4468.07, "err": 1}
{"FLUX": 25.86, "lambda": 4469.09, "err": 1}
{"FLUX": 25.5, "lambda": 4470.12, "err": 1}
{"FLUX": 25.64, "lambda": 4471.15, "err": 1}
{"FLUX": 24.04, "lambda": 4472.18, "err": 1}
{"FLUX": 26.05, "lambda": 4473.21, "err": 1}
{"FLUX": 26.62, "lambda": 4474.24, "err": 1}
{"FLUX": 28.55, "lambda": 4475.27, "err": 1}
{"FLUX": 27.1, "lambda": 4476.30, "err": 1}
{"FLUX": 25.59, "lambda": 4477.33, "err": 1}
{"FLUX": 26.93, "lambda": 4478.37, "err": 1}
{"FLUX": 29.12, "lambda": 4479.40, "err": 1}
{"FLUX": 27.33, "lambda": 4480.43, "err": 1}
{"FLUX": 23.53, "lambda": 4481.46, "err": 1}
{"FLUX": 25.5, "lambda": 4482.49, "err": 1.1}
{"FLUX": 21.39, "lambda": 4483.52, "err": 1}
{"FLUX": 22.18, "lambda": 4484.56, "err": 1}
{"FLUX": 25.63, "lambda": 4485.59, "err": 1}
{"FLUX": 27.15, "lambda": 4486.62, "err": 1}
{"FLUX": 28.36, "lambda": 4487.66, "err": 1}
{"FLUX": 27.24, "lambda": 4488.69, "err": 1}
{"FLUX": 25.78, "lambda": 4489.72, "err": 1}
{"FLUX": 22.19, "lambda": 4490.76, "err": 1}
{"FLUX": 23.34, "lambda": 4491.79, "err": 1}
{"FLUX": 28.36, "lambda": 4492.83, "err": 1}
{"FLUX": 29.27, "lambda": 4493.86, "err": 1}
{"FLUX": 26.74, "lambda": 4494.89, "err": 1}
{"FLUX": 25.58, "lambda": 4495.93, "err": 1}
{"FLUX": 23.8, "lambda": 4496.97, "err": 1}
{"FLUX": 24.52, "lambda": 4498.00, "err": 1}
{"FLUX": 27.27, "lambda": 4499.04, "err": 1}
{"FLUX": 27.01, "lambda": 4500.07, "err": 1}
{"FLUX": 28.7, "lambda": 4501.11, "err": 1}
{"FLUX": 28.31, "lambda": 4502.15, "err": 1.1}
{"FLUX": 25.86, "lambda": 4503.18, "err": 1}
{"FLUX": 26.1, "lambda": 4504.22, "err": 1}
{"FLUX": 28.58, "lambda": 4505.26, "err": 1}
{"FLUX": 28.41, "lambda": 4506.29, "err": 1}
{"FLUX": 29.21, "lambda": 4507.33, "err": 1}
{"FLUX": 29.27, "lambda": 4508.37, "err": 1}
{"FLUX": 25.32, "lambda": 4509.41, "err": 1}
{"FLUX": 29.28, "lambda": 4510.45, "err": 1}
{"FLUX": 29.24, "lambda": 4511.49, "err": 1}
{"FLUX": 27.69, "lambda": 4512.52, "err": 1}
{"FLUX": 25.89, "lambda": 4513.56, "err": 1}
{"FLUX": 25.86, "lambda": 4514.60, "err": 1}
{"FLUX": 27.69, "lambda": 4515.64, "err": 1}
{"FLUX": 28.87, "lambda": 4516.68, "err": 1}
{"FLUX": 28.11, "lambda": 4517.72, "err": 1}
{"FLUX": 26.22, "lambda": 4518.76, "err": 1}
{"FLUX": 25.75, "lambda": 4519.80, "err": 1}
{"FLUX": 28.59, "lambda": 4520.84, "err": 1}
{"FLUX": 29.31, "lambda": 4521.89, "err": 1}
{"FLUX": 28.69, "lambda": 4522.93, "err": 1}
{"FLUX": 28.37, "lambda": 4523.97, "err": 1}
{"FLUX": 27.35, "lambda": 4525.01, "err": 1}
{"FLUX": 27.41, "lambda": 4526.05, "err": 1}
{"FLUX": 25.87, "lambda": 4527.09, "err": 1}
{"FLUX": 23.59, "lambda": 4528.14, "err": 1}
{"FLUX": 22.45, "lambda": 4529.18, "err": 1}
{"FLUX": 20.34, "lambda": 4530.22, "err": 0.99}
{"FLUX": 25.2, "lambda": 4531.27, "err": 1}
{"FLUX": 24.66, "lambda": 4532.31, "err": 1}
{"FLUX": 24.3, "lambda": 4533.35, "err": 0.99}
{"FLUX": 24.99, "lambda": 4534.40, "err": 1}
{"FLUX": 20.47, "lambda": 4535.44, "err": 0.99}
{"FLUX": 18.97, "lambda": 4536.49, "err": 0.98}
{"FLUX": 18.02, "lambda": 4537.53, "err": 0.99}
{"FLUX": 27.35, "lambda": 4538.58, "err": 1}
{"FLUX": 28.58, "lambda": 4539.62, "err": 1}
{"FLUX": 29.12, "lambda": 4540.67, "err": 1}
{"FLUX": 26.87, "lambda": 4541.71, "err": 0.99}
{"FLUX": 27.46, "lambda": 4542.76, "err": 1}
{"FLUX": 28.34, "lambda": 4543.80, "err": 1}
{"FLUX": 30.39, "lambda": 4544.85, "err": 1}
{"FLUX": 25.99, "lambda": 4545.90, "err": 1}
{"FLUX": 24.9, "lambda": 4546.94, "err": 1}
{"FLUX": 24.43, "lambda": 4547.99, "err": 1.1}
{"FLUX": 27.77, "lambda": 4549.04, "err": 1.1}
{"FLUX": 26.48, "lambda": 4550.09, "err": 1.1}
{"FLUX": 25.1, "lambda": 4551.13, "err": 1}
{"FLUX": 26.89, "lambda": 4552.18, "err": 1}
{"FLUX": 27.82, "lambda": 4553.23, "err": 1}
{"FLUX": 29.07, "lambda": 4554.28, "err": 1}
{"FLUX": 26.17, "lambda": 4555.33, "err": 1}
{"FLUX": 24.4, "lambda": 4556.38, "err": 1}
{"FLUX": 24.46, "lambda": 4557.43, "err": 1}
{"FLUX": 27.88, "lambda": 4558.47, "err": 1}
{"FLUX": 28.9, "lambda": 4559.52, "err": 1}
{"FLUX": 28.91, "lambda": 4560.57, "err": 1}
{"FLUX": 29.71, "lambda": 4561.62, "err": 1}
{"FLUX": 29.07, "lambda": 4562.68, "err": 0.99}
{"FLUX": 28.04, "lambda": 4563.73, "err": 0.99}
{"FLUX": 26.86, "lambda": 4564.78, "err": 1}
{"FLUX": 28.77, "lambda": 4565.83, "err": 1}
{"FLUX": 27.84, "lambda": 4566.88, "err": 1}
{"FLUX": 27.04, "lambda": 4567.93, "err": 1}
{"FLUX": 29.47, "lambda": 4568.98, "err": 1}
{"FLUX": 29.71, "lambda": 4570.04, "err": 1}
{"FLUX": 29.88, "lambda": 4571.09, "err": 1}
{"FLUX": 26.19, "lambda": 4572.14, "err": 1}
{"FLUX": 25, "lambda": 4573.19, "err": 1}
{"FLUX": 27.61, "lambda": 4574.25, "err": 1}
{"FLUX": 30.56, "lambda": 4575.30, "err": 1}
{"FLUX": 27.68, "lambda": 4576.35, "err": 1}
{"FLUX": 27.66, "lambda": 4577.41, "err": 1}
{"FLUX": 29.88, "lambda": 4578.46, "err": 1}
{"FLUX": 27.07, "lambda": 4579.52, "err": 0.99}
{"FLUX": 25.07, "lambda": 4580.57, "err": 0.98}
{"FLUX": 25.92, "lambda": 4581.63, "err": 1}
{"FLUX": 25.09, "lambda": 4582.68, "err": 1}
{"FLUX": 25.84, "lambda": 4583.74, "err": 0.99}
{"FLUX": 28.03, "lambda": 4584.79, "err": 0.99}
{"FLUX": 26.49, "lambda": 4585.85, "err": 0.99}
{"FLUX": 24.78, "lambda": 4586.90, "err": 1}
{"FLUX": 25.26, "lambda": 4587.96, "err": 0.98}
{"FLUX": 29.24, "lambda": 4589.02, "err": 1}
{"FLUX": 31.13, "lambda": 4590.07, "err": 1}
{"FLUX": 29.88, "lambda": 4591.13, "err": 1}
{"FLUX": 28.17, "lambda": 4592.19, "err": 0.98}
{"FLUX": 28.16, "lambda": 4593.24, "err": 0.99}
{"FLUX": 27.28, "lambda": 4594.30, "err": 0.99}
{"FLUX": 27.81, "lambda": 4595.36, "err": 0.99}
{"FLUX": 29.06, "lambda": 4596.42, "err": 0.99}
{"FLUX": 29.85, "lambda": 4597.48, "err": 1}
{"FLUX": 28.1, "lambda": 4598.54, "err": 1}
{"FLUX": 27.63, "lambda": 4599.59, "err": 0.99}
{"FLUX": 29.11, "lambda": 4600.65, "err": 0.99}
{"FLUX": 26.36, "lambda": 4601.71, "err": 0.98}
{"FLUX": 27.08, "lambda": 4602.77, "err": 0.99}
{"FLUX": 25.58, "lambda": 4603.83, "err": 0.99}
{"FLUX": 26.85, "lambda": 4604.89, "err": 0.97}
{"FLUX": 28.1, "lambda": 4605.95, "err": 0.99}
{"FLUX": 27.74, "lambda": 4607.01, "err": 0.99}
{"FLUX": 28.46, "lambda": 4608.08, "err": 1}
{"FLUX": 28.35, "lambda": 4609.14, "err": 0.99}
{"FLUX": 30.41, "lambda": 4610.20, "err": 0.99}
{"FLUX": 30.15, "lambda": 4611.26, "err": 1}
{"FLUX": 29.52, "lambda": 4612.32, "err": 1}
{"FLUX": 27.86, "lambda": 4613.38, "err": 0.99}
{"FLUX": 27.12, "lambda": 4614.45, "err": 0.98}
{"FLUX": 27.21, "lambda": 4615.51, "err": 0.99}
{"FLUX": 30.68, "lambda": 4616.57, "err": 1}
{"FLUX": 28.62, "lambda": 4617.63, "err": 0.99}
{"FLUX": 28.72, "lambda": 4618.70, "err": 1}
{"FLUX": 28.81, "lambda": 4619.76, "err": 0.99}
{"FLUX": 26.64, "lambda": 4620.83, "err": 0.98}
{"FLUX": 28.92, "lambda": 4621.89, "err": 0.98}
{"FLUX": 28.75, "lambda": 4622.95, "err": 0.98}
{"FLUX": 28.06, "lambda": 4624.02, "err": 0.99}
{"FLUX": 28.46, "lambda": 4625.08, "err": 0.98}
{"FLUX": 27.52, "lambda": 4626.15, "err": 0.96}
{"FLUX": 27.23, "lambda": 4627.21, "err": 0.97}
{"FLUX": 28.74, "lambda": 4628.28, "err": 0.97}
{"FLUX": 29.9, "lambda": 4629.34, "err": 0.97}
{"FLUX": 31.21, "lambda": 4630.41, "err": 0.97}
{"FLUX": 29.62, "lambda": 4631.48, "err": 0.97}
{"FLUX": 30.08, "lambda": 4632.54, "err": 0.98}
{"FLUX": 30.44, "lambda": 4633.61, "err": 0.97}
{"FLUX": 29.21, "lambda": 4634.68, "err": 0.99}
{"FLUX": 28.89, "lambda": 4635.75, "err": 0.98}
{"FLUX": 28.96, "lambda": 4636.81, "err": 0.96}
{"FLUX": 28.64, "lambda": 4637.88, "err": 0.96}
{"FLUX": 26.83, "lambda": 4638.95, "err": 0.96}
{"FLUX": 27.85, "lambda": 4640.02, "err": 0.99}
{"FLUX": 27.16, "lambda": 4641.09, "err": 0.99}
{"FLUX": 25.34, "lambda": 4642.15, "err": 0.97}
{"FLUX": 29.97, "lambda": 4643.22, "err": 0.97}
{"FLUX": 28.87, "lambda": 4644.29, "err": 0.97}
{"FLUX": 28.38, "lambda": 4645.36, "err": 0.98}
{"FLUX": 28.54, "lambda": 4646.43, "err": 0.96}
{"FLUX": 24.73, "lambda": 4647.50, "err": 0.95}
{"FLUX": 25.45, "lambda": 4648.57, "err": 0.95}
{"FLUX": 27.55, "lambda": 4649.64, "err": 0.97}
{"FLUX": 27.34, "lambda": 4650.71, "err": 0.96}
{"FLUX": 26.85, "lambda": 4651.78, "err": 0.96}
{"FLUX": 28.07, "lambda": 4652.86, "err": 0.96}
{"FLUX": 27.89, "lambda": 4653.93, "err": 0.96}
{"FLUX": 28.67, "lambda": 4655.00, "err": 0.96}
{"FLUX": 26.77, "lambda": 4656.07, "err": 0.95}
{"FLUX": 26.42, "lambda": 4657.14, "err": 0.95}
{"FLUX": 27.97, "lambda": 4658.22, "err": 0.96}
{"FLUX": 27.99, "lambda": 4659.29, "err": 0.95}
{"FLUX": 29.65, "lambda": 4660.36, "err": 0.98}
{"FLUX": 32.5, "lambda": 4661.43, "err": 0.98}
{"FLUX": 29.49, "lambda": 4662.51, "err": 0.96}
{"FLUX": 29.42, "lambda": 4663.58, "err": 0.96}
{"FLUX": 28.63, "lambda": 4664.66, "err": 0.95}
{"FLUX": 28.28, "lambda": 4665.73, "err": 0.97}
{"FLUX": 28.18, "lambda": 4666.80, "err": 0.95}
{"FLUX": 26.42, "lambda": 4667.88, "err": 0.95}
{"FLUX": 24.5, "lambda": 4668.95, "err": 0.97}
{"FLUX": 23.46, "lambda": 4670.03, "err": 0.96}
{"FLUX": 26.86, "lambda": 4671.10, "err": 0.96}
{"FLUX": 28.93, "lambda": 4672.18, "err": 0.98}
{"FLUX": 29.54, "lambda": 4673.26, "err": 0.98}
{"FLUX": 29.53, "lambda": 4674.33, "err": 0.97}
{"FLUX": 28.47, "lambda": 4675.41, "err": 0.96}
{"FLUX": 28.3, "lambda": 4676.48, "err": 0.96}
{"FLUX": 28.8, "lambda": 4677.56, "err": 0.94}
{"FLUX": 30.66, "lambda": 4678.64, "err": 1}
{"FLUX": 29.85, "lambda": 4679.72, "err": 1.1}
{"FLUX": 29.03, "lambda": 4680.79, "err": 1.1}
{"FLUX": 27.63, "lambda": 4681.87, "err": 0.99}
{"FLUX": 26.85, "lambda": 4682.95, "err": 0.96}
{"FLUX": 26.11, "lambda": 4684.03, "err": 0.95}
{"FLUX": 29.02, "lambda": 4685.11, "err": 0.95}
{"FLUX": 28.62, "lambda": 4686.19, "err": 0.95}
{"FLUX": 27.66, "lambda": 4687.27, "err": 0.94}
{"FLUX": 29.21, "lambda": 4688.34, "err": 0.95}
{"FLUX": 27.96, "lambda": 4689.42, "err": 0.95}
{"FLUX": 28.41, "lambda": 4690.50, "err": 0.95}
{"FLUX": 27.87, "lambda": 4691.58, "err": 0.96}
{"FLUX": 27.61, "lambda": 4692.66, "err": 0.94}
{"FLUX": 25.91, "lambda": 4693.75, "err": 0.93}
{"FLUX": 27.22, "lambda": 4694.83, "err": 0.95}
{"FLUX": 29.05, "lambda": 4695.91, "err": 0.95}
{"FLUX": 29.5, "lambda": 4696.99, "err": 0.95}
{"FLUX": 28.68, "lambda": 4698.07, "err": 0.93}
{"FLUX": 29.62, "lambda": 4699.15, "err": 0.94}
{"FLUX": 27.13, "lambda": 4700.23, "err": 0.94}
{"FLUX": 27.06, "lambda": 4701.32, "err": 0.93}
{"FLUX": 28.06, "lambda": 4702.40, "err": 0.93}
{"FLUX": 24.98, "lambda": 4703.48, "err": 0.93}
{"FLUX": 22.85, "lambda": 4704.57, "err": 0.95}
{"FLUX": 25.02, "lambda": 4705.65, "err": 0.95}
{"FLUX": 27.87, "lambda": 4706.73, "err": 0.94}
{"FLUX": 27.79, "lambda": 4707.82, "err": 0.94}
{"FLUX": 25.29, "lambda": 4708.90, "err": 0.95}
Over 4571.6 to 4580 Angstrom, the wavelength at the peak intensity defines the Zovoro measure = 4575.30 Angstrom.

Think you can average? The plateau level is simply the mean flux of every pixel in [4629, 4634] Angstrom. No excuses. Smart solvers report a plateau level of 30.2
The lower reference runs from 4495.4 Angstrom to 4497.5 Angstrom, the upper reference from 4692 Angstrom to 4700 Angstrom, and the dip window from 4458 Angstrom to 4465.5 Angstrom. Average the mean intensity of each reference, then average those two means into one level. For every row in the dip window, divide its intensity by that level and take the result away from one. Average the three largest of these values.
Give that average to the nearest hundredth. 0.25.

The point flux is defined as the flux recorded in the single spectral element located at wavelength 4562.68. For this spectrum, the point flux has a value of 29.07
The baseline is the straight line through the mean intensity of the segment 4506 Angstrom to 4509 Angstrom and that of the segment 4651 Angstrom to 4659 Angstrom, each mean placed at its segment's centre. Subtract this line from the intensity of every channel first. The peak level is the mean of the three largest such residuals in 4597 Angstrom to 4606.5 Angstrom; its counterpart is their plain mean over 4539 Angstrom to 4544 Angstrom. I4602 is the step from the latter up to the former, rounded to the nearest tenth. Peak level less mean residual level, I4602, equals 1.5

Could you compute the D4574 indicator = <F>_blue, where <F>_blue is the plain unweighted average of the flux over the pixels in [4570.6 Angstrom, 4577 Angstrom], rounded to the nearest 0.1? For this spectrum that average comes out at 27.8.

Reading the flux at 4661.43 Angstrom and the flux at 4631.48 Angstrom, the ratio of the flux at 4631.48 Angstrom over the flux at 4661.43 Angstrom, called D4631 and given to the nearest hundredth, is 0.91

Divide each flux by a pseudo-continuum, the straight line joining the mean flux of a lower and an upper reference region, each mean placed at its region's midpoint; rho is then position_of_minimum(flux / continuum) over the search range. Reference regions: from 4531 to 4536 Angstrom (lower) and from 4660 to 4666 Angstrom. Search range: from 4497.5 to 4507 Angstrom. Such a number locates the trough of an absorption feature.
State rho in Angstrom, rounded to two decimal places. 4498.00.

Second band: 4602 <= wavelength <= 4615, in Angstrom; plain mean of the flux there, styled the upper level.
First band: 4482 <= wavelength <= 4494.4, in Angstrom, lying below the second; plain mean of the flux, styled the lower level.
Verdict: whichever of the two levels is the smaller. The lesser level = 25.5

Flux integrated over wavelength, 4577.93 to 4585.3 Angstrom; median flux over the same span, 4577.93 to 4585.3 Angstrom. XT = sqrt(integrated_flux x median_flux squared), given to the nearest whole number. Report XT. 364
